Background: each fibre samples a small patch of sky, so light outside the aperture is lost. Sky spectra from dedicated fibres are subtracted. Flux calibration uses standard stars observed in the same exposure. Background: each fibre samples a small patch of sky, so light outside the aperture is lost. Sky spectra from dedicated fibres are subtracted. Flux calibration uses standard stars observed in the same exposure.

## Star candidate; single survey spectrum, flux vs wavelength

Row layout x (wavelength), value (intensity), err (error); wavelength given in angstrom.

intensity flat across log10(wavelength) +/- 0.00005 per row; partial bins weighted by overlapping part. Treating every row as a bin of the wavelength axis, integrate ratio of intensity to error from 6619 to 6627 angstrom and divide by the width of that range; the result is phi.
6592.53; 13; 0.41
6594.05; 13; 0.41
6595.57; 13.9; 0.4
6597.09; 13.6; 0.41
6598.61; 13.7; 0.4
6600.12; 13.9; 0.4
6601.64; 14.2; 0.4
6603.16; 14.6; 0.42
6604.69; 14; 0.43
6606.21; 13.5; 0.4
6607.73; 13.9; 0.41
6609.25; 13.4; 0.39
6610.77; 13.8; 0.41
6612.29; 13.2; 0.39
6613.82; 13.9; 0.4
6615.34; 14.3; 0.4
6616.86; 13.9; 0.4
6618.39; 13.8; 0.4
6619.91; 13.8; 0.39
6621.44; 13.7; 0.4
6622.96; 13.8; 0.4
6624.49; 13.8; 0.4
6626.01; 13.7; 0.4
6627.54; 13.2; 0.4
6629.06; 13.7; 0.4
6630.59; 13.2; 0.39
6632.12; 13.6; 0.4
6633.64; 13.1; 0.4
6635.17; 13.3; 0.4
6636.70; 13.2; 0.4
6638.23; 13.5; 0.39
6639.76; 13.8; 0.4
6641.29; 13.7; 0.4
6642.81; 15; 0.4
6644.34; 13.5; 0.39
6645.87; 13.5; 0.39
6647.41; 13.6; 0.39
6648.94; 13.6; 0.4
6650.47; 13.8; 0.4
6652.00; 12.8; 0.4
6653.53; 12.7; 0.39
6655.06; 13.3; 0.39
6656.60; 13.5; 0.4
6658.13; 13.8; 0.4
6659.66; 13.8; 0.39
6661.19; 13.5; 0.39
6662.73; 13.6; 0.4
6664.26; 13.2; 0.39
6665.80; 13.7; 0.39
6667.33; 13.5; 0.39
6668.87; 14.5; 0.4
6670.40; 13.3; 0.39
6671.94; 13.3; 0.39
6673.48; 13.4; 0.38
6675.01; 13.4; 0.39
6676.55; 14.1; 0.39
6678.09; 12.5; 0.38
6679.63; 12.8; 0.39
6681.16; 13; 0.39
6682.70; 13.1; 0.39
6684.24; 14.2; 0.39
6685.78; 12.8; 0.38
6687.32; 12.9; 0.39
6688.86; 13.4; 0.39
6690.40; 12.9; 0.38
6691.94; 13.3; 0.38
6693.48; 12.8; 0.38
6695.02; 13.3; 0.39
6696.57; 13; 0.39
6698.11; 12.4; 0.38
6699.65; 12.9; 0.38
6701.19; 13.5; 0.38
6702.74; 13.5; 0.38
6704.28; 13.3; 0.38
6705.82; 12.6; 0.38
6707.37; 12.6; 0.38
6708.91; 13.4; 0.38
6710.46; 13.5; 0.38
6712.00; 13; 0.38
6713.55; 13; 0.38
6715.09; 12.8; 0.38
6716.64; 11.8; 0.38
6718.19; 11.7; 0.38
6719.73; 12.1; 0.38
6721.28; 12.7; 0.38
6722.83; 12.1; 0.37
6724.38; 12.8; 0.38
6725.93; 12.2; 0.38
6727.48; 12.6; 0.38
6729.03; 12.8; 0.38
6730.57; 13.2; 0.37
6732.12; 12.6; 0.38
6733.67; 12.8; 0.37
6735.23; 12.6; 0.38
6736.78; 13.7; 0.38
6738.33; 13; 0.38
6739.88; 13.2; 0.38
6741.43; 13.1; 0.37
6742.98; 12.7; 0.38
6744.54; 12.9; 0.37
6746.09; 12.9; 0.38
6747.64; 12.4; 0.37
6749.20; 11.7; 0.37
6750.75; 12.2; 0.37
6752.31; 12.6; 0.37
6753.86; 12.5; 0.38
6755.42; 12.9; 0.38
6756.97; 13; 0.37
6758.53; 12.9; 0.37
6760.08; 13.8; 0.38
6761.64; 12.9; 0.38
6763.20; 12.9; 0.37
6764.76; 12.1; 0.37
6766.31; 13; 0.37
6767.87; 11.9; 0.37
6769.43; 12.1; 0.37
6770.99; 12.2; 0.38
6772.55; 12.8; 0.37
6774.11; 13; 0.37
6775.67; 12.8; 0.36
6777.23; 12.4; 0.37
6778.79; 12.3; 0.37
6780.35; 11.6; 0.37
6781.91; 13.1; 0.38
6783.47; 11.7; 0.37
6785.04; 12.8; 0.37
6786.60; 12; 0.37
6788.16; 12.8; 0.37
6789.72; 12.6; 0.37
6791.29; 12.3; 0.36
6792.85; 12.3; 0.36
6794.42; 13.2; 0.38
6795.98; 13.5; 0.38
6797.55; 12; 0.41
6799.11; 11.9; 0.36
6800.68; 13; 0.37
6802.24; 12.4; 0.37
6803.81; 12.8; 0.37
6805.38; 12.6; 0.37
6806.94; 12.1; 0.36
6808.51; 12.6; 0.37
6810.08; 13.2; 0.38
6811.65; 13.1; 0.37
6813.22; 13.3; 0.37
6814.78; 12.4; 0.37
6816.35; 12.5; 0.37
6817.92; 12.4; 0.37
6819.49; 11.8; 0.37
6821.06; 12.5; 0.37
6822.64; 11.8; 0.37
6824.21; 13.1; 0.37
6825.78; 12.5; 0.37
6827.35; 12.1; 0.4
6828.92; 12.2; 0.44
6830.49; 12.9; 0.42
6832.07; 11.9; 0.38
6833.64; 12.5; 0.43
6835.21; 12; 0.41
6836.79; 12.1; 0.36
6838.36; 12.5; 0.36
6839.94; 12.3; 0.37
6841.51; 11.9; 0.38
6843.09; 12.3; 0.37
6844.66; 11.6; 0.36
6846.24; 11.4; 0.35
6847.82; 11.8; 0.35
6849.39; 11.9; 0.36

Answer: 34.5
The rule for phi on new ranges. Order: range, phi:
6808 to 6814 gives 35.1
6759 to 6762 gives 35.3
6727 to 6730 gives 33.7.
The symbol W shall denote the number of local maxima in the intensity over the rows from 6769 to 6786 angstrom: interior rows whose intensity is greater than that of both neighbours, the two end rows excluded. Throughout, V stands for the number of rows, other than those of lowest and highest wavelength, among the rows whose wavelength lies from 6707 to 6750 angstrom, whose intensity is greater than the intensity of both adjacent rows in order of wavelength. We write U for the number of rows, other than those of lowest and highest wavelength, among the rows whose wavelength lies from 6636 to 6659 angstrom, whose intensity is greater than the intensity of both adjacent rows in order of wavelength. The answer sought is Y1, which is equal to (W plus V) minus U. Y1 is 6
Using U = 3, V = 7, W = 2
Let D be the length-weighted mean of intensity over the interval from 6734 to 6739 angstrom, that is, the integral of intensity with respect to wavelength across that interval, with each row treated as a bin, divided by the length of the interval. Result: 13.1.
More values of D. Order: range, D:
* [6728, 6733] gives 12.9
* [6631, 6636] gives 13.3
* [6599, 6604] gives 14.2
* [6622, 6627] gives 13.7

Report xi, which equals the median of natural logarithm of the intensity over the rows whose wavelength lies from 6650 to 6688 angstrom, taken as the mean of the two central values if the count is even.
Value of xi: 2.60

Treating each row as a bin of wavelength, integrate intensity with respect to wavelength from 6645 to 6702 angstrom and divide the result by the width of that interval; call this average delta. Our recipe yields 13.31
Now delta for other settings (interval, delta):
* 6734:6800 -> 12.63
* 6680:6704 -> 13.13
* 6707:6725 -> 12.62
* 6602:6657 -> 13.63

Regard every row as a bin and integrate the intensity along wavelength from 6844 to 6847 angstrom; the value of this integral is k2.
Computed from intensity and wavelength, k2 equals 34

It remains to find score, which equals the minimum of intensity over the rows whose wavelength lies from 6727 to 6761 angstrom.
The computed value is 11.7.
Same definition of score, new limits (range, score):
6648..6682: 12.5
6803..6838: 11.8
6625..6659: 12.7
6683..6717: 11.8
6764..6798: 11.6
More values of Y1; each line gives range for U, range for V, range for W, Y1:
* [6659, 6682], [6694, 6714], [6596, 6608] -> -2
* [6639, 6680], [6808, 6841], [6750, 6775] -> 6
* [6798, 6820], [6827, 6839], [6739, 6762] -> 0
